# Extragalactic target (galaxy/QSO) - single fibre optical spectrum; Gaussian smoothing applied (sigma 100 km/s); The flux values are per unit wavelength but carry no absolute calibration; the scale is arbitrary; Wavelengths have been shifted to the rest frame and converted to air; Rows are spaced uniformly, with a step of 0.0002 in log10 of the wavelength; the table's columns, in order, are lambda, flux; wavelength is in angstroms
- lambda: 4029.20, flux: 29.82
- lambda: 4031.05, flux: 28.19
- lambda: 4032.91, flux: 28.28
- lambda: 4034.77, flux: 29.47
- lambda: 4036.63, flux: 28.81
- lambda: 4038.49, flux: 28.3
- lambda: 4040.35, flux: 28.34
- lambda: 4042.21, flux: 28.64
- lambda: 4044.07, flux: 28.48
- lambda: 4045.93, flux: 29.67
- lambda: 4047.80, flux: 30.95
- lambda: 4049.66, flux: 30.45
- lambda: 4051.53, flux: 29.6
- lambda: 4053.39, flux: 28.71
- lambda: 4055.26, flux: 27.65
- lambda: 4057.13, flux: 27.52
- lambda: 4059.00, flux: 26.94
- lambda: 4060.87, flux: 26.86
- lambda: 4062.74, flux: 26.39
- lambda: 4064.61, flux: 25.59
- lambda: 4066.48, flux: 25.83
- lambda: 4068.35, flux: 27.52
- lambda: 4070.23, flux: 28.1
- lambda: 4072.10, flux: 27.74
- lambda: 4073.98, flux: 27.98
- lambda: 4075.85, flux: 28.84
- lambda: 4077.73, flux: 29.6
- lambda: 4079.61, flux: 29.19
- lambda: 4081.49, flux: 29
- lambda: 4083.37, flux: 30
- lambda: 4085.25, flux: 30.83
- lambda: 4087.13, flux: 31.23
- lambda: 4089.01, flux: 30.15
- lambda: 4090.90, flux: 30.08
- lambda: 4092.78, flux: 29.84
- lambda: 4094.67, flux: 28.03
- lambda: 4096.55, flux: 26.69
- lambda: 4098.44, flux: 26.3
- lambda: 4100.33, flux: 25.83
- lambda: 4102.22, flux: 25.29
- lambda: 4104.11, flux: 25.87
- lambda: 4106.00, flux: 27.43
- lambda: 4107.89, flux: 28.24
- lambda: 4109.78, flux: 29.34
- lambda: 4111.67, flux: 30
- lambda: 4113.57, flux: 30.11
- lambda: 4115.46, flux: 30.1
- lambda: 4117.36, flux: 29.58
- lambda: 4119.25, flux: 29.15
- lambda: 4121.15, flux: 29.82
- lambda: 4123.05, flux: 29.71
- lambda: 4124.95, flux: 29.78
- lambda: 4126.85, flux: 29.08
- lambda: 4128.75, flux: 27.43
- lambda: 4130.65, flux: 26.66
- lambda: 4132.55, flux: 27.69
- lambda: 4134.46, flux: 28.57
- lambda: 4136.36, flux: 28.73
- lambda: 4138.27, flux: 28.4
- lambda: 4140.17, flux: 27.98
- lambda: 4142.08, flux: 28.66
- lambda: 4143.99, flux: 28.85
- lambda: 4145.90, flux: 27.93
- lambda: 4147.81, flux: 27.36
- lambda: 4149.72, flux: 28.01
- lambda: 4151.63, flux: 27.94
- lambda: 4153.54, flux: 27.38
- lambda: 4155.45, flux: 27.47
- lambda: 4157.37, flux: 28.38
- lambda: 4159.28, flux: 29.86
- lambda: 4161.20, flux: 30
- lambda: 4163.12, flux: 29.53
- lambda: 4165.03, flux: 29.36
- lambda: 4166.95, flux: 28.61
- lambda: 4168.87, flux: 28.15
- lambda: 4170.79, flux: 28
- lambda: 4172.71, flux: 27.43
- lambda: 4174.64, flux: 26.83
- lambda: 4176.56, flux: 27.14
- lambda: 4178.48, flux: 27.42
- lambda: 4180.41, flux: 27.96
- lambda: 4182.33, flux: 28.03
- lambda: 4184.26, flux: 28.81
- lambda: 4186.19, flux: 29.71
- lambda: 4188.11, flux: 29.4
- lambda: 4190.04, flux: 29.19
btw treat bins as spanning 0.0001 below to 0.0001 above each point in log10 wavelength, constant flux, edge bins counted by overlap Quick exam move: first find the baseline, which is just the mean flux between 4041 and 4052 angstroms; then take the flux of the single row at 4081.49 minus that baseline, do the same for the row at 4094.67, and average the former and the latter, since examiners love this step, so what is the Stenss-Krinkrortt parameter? -1.1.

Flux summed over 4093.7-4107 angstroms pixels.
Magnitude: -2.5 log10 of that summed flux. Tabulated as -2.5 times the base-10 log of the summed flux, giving -5.67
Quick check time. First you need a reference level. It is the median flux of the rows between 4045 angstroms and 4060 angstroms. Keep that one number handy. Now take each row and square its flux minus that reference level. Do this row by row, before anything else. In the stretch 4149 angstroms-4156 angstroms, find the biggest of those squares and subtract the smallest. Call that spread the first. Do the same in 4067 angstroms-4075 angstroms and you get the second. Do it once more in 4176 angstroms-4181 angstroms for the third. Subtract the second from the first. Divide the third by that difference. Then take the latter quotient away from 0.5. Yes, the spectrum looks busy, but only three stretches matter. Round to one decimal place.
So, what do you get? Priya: -8.9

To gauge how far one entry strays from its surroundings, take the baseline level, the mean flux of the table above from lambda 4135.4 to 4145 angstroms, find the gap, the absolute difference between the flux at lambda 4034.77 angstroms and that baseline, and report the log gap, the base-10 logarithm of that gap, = -0.02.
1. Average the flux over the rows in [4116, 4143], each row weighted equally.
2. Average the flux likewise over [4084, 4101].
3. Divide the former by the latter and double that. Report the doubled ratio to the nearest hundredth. 1.99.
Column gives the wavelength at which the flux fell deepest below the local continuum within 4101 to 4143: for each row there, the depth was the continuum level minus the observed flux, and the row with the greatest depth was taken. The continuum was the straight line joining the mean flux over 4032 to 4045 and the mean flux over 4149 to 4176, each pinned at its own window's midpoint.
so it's 4102.22 angstroms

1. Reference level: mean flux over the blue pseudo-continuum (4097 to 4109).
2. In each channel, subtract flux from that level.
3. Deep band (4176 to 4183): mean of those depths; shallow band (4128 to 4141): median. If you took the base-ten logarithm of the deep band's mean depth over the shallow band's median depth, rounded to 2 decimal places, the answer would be -0.11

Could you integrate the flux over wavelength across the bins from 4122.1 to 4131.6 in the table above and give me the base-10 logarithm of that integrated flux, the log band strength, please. 2.43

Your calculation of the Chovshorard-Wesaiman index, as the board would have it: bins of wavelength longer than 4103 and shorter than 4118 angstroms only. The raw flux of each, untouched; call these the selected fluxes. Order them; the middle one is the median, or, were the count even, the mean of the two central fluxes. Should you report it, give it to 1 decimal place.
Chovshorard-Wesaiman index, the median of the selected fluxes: 29.5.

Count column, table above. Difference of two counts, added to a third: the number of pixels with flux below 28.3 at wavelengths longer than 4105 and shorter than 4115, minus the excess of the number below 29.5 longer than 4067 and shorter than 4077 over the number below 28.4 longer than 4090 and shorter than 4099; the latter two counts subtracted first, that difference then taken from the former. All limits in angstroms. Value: 0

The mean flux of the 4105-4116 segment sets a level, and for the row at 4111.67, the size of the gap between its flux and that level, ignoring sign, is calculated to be 0.8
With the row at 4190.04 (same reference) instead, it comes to 0.0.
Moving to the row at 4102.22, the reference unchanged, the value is 3.9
